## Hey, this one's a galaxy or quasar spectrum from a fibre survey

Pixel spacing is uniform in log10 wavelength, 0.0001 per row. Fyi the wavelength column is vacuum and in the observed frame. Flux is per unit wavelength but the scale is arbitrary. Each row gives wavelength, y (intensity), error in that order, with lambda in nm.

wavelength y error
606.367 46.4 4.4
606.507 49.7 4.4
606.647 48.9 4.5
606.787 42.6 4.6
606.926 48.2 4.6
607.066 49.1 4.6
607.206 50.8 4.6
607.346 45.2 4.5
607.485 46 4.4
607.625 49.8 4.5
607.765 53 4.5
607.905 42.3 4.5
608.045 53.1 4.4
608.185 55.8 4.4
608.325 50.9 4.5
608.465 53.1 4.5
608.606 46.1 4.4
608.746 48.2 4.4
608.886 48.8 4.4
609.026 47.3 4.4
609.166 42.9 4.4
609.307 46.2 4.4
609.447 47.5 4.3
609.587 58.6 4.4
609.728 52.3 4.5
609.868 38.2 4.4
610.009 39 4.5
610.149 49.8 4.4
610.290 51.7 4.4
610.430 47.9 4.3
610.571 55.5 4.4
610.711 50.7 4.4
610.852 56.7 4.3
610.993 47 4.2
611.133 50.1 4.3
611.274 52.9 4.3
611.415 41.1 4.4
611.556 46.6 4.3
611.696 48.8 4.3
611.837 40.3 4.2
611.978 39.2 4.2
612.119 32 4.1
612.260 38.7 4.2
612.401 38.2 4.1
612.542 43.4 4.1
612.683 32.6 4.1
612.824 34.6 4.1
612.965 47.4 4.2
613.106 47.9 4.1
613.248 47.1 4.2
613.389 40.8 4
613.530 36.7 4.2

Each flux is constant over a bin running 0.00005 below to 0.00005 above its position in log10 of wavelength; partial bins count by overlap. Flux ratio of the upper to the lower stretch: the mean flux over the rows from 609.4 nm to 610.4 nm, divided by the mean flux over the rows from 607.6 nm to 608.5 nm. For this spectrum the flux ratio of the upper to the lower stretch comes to 0.942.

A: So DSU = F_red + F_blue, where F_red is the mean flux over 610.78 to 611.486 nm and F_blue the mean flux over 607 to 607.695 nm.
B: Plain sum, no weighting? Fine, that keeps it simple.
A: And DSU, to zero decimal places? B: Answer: 98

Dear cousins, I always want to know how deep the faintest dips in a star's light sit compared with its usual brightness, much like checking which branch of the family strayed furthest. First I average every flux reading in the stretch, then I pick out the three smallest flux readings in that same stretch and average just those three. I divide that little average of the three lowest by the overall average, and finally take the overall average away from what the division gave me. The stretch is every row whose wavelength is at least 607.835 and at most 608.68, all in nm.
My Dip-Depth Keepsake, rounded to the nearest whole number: -49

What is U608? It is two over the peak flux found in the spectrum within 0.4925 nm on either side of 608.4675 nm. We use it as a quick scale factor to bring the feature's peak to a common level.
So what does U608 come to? 0.036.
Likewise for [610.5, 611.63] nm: 0.035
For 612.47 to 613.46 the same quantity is 0.042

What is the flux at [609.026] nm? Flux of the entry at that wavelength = 47.3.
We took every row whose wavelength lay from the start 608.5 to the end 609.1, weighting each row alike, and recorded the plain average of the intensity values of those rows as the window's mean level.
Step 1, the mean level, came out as 48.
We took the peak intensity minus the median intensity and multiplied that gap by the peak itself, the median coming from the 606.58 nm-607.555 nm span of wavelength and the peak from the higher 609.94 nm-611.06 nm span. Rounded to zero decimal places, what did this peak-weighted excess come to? 482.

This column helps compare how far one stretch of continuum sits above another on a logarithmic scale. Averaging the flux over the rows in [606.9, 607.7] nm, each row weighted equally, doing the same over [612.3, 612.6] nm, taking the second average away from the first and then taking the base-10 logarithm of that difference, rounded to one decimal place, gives 0.9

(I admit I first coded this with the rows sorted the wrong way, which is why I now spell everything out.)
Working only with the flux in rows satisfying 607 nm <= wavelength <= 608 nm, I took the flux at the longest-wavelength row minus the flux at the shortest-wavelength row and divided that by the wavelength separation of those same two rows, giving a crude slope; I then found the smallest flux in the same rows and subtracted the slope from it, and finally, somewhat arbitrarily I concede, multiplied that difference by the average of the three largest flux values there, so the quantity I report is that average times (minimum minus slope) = 2581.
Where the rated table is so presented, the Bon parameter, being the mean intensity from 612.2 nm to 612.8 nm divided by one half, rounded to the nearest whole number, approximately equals 76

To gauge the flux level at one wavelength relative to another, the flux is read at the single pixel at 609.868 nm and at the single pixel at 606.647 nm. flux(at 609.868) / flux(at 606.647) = 0.78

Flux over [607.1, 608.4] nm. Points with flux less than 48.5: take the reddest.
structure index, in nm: 607.905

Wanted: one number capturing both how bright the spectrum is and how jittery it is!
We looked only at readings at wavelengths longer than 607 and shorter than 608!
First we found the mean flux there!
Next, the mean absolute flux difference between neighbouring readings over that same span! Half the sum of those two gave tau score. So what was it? 26.2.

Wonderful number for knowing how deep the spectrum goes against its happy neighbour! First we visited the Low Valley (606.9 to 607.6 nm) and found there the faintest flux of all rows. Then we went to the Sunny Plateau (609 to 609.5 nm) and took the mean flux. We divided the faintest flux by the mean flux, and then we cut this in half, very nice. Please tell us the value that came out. 0.49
